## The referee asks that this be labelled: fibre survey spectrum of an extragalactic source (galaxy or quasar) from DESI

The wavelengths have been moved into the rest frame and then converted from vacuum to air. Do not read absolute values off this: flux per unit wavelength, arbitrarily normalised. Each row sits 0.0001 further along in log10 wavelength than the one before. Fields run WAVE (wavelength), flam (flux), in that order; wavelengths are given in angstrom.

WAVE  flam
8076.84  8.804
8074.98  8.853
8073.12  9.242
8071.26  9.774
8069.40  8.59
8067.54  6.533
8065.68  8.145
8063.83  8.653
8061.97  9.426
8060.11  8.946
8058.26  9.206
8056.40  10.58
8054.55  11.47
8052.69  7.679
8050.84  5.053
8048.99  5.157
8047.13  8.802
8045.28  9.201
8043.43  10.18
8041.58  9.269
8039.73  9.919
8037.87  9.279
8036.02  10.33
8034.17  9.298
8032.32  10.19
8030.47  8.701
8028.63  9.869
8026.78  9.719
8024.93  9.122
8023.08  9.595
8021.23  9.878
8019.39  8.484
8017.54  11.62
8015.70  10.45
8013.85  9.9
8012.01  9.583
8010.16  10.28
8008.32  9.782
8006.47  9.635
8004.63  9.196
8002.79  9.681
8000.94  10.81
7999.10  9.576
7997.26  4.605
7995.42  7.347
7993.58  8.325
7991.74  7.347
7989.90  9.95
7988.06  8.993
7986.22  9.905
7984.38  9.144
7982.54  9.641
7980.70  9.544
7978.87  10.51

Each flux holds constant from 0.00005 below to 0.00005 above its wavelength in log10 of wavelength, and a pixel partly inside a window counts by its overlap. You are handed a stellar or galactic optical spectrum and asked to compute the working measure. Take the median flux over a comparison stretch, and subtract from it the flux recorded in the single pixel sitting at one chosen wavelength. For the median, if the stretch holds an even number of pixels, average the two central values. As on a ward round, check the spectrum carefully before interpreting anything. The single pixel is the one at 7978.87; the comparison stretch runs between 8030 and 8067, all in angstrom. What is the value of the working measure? -1.3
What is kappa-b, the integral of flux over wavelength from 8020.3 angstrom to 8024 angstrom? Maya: 36.0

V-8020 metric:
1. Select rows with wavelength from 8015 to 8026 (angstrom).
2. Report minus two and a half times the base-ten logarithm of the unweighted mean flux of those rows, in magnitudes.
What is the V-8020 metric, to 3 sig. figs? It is -2.48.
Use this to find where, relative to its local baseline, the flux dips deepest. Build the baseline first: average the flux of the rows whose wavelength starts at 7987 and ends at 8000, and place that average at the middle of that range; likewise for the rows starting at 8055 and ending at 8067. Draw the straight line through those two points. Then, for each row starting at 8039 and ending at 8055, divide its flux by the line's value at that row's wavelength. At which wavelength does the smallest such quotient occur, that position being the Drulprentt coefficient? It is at 8050.84 angstrom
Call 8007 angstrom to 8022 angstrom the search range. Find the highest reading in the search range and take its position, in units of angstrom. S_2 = 8017.54 angstrom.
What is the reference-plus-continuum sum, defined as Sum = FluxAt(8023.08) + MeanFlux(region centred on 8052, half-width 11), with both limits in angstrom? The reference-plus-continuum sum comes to 18.3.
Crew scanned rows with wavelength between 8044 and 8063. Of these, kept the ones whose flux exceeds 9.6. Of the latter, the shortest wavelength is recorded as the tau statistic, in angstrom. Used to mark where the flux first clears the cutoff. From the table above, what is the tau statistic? 8054.55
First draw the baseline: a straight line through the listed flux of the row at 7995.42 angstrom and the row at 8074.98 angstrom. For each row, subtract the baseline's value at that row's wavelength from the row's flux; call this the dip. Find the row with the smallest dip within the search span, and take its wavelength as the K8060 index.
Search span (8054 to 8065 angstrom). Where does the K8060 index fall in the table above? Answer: 8063.83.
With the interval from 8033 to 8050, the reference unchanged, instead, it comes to 8048.99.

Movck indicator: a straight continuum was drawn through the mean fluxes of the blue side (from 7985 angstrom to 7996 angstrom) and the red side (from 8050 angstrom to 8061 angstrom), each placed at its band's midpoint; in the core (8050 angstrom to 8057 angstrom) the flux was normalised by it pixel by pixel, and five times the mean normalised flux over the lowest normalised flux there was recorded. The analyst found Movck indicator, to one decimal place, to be 8.6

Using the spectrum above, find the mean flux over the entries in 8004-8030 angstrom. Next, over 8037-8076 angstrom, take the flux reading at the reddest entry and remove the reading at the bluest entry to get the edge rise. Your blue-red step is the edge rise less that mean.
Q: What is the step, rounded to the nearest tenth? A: -10.2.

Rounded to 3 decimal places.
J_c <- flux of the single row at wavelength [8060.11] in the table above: 8.946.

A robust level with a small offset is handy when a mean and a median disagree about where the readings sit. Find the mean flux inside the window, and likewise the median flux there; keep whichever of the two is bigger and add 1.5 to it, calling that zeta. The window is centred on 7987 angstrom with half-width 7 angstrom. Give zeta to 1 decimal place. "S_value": 10.8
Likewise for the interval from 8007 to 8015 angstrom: 11.4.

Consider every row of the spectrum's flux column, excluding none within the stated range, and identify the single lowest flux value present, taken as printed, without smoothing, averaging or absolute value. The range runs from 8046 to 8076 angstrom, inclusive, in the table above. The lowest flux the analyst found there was 5.053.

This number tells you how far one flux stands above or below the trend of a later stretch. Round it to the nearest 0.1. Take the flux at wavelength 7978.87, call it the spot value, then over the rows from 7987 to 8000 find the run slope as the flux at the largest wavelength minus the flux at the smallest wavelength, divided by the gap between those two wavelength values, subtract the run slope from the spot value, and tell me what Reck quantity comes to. 10.5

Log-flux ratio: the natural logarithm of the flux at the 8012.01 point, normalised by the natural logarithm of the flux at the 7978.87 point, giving 0.96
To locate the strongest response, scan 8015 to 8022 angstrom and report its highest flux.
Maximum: 11.62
